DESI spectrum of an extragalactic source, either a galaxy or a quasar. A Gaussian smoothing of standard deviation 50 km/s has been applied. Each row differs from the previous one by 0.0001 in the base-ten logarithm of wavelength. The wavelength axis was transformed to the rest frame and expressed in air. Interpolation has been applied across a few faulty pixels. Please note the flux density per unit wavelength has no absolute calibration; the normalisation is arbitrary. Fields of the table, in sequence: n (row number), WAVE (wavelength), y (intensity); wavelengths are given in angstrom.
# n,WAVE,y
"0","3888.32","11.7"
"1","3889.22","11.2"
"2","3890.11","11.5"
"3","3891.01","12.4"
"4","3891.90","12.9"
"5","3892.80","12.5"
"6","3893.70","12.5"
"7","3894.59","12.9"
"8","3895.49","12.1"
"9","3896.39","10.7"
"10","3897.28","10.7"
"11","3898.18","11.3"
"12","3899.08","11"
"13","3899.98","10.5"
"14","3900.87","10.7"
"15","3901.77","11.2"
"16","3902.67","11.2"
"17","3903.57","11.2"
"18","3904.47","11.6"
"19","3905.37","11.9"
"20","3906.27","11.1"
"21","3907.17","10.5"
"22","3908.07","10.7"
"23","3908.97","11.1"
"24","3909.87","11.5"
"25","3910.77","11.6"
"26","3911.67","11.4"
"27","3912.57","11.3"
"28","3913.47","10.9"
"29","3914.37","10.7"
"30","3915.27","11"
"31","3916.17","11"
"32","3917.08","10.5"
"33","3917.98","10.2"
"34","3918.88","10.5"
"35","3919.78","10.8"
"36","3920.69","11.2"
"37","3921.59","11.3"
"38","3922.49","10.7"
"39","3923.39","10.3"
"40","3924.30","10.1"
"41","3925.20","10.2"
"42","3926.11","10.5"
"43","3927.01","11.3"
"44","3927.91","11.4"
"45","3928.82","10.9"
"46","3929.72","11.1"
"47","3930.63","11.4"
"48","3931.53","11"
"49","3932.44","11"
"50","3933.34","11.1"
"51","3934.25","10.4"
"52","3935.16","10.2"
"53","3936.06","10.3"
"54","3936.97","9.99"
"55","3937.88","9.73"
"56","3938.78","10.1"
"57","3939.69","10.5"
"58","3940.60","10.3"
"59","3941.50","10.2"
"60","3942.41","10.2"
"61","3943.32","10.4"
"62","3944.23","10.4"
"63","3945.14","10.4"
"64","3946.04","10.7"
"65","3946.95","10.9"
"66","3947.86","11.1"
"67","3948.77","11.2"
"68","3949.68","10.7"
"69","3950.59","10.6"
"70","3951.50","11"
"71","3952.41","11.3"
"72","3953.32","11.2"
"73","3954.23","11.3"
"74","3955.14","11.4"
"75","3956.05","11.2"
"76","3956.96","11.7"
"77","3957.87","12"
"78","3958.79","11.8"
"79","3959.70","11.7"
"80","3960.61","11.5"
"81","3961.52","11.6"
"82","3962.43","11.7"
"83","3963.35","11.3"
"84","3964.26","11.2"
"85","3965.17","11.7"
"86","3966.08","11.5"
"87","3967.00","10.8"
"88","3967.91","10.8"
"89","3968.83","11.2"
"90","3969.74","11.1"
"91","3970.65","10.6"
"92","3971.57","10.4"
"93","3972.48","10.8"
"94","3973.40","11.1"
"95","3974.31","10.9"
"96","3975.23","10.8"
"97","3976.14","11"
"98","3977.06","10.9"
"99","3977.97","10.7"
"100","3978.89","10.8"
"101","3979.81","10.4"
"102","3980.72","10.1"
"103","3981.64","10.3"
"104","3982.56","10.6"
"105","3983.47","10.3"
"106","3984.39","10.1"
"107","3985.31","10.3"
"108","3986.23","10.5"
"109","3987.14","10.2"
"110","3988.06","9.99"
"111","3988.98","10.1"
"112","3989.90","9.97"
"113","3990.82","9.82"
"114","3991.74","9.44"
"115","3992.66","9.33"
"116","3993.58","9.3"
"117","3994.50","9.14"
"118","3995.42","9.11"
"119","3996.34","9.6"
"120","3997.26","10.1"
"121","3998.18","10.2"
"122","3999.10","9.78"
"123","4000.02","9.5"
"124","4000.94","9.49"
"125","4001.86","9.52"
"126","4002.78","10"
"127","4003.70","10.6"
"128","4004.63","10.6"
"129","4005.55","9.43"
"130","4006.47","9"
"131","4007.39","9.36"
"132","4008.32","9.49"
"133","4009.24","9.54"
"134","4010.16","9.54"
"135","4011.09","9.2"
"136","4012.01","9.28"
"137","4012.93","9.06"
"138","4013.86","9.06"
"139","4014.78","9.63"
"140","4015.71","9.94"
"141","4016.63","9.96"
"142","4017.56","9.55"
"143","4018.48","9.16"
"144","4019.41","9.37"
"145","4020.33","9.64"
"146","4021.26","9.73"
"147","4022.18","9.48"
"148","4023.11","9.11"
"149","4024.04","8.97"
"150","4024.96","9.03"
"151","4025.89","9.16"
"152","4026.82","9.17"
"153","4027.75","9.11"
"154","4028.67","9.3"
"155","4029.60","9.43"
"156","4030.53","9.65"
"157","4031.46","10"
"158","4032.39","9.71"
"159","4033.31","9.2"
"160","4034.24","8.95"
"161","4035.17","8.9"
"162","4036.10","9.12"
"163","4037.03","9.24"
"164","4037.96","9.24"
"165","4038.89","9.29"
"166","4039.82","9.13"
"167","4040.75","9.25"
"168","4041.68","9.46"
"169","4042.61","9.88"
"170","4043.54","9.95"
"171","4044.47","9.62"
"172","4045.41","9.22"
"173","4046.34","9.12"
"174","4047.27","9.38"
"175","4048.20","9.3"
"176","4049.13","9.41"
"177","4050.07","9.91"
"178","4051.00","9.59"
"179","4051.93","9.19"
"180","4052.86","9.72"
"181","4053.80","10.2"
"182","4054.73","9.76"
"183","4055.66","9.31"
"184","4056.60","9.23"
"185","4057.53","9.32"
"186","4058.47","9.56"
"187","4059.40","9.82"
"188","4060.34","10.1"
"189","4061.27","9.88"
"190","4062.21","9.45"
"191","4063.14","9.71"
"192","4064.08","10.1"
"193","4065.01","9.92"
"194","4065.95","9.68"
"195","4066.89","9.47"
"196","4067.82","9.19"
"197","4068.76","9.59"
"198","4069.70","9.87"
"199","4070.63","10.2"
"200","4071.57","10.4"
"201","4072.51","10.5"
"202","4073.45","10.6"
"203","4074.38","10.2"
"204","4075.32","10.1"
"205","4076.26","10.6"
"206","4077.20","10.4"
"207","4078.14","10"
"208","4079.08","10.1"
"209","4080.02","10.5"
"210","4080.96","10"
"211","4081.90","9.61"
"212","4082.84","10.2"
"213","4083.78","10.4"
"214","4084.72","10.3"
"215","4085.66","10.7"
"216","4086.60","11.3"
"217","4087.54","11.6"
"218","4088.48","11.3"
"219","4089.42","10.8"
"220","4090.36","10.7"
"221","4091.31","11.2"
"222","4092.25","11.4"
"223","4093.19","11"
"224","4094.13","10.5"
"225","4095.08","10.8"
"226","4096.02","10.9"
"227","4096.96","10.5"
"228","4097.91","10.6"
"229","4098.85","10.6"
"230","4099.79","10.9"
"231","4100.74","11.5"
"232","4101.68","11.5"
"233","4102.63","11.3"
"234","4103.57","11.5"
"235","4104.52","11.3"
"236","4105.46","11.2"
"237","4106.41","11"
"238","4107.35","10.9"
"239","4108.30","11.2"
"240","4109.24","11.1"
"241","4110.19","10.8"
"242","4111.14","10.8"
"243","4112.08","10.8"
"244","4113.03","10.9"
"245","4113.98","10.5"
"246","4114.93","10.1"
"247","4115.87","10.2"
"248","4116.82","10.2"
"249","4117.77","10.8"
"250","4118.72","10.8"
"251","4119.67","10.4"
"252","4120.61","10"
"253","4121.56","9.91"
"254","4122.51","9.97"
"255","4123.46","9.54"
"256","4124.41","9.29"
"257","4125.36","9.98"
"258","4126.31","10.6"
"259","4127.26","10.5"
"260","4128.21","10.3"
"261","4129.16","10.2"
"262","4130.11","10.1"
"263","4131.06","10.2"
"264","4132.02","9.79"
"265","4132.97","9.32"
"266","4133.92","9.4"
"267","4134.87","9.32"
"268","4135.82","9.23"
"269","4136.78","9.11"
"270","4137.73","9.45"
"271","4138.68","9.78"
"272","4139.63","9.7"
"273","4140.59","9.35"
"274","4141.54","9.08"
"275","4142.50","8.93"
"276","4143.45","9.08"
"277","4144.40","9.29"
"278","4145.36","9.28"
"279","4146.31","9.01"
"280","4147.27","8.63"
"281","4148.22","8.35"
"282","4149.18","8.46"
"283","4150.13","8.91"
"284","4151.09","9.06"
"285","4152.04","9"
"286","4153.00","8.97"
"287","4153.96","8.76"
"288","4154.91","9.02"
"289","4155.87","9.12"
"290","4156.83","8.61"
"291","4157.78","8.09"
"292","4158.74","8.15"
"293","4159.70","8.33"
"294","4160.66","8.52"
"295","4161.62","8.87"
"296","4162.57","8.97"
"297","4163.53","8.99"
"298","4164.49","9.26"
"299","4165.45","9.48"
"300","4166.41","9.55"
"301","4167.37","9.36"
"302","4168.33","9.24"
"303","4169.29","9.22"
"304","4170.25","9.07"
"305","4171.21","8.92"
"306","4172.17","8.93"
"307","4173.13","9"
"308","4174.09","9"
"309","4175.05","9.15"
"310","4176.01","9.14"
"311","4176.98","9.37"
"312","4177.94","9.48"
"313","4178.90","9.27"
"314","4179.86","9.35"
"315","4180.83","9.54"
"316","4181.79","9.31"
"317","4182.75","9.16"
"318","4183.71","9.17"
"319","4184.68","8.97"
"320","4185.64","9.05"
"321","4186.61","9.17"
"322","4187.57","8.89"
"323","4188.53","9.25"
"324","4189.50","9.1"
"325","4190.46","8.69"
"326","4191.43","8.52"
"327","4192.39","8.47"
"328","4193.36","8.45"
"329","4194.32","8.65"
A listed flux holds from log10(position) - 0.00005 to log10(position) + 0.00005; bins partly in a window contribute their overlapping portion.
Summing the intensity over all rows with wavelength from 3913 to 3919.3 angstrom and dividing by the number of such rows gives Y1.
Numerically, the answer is 10.7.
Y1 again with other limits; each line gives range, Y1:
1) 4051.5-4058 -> 9.5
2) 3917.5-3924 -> 10.7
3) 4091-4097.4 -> 10.9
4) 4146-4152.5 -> 8.8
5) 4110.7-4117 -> 10.5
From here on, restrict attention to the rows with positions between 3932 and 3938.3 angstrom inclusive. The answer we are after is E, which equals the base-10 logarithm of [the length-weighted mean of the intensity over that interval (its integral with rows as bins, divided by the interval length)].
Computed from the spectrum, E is 1.016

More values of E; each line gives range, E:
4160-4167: 0.958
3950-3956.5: 1.047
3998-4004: 0.993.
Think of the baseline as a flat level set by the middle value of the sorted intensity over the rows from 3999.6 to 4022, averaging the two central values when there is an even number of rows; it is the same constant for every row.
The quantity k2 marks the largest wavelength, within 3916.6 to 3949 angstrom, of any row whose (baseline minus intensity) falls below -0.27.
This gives 3948.77 angstrom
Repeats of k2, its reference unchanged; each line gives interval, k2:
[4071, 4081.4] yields 4080.96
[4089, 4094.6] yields 4094.13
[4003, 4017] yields 4016.63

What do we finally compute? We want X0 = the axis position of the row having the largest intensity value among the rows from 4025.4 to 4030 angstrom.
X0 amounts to 4029.60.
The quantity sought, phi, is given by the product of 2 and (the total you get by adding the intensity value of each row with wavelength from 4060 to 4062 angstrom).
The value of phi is 40.0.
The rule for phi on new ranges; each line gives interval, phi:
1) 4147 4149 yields 34.0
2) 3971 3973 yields 42.4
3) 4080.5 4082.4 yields 39.2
